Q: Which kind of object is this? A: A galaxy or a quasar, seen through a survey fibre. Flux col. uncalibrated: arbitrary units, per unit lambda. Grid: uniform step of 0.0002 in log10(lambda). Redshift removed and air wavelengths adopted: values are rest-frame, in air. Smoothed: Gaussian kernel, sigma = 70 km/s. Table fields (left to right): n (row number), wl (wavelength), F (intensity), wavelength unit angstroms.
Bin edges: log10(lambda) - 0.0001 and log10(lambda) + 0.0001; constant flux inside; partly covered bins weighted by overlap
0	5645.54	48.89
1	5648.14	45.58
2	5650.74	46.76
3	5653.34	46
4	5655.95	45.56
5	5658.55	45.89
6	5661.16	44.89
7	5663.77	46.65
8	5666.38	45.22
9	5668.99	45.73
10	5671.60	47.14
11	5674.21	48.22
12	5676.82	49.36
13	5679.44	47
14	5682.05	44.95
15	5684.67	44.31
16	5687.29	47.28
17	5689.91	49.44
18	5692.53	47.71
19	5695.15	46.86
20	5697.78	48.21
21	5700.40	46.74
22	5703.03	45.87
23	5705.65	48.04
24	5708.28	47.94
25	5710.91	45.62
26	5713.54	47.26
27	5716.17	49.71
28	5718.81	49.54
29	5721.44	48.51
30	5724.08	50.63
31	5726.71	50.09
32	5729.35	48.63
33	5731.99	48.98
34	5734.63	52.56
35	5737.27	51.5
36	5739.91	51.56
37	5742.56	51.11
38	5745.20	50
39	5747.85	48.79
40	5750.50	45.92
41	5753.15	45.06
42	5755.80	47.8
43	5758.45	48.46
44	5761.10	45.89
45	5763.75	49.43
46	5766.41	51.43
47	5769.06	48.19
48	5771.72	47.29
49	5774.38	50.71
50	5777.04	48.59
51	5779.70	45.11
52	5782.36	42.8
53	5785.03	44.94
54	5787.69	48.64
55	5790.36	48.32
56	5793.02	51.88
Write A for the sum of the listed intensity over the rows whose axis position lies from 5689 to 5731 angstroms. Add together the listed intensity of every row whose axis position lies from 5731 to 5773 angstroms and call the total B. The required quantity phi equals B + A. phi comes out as 1555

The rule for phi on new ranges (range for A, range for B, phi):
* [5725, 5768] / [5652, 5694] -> 1533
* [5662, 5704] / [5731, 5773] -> 1535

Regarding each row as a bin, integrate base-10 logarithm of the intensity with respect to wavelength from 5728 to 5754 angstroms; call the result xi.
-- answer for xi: 44.0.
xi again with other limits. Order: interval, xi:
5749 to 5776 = 45.4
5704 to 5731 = 45.5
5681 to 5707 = 43.5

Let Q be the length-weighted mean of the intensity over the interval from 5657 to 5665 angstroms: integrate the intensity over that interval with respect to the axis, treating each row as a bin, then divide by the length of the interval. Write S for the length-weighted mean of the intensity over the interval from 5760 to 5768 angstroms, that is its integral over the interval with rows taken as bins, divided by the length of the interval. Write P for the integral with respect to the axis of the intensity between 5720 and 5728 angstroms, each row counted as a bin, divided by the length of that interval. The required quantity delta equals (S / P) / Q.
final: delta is 0.0215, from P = 49.8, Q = 45.8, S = 49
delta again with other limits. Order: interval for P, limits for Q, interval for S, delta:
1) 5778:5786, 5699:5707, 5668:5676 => 0.0227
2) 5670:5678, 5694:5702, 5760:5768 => 0.0216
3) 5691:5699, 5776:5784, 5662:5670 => 0.0212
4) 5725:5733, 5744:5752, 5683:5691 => 0.0197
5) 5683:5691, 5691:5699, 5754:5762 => 0.0212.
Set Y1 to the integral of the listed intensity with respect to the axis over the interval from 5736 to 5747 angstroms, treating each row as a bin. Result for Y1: 560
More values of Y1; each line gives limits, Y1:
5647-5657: 460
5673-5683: 475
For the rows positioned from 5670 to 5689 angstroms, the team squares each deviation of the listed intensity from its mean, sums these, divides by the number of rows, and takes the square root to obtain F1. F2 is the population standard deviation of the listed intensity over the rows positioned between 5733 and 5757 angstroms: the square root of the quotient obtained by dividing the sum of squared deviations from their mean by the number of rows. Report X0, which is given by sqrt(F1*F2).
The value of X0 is 2.02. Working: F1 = 1.63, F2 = 2.5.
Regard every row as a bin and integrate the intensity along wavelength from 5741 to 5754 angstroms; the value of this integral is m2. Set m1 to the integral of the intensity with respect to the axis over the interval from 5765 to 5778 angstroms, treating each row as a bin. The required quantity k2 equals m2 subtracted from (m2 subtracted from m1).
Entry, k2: -616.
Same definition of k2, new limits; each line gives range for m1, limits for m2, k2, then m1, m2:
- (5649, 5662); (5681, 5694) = -620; 596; 608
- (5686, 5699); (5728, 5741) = -694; 622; 658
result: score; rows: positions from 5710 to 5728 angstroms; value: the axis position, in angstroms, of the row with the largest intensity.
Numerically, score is 5724.08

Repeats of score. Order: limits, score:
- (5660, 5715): 5689.91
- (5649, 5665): 5650.74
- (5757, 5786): 5766.41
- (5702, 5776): 5734.63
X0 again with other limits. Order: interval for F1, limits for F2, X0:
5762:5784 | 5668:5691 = 2.14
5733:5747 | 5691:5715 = 0.86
